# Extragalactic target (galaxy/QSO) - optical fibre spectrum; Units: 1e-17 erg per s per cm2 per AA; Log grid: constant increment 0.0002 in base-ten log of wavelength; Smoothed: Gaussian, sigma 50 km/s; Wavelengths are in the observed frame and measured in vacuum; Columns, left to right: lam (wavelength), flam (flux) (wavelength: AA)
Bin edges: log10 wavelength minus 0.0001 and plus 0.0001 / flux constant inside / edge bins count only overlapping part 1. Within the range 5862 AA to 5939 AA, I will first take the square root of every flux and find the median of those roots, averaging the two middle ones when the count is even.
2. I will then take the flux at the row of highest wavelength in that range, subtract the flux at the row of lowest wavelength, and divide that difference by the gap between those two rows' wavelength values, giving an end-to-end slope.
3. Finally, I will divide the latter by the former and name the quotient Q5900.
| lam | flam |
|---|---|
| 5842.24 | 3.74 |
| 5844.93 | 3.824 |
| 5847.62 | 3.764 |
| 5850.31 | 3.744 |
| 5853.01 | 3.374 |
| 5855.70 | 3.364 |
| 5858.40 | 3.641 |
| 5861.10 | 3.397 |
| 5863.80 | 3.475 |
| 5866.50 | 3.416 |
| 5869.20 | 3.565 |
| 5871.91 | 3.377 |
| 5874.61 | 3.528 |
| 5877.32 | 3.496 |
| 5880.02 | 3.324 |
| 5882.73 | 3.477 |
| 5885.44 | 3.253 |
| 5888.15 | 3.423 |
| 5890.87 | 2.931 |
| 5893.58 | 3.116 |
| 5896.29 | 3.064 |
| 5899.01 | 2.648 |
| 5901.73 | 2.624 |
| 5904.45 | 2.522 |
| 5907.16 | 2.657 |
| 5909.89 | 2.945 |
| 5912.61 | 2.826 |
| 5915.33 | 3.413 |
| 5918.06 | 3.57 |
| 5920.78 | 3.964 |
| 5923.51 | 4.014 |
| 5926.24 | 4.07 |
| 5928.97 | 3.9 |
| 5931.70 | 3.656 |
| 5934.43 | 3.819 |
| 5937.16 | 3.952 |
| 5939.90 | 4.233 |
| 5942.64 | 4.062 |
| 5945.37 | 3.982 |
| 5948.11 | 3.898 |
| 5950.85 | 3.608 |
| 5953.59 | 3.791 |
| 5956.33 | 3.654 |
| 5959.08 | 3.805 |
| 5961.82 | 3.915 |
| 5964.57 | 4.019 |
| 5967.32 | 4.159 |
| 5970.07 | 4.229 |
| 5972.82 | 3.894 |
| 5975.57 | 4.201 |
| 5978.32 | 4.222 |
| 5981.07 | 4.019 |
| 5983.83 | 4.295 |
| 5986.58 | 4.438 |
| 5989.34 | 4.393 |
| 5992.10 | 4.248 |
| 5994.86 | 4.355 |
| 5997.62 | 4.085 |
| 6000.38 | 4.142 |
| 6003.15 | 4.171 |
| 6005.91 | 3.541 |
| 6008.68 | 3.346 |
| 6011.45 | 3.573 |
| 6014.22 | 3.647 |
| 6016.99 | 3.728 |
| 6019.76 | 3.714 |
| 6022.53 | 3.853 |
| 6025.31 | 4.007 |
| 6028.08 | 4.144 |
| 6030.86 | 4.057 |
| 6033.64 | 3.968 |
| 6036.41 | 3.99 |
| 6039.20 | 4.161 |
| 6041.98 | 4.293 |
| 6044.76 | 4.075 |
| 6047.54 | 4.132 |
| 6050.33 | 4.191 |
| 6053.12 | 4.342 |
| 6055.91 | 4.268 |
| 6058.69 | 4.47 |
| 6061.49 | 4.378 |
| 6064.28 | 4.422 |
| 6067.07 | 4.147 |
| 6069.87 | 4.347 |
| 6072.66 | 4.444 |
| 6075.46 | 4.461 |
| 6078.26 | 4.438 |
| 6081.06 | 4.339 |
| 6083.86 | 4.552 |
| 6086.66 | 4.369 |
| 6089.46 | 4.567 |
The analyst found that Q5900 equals 0.0035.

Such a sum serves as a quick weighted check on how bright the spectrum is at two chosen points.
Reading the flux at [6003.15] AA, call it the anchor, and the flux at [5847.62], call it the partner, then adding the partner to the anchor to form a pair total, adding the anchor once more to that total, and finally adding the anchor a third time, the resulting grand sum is 16.3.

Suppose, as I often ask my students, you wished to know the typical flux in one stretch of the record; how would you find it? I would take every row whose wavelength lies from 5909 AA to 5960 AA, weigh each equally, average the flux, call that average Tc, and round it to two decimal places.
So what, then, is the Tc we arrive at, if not 3.75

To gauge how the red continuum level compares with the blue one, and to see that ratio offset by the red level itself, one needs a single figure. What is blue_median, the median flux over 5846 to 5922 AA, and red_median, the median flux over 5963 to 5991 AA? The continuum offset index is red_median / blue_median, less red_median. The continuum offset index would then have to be -2.97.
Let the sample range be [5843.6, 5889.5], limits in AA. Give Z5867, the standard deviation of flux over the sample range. 0.16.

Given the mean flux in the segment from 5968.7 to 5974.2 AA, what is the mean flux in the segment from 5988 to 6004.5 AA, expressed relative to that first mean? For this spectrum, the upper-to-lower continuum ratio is 1.04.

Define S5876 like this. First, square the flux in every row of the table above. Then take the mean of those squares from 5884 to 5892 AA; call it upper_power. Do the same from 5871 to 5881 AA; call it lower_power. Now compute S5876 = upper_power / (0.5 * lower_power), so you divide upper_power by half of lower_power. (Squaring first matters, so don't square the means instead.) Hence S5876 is 1.75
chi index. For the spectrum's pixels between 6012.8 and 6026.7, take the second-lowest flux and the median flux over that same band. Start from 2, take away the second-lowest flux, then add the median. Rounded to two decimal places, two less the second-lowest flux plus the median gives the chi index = 2.01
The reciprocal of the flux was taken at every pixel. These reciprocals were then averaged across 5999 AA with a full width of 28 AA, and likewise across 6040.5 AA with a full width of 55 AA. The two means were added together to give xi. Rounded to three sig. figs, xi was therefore 0.495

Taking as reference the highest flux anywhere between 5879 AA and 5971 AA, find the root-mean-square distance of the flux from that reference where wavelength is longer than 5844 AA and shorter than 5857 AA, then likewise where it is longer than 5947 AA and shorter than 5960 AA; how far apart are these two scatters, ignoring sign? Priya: 0.2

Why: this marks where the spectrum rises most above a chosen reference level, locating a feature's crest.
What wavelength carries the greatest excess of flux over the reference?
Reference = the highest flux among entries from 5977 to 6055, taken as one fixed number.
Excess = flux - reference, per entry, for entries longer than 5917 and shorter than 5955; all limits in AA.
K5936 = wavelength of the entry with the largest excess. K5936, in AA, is 5939.90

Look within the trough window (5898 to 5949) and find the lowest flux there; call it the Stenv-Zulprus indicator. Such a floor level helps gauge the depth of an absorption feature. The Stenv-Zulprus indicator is 2.522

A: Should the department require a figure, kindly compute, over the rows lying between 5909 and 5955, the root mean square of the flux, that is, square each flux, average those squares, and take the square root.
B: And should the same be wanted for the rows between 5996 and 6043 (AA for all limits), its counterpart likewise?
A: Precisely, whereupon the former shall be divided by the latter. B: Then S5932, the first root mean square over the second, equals 0.96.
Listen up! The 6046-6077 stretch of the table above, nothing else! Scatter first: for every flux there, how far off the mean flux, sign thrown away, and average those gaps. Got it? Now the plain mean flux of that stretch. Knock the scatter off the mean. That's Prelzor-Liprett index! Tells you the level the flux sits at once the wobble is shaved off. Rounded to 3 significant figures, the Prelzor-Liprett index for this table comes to 4.22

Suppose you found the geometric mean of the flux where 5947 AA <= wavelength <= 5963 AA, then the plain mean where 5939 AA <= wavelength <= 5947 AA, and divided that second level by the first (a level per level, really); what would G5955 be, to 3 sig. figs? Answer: 1.08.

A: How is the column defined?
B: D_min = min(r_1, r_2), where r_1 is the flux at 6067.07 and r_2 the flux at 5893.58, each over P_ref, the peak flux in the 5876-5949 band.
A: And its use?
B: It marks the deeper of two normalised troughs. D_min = 0.74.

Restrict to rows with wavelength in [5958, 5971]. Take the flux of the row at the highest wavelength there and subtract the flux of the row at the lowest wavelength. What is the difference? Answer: 0.42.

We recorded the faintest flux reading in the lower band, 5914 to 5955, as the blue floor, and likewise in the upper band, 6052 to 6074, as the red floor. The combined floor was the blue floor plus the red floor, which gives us 7.6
